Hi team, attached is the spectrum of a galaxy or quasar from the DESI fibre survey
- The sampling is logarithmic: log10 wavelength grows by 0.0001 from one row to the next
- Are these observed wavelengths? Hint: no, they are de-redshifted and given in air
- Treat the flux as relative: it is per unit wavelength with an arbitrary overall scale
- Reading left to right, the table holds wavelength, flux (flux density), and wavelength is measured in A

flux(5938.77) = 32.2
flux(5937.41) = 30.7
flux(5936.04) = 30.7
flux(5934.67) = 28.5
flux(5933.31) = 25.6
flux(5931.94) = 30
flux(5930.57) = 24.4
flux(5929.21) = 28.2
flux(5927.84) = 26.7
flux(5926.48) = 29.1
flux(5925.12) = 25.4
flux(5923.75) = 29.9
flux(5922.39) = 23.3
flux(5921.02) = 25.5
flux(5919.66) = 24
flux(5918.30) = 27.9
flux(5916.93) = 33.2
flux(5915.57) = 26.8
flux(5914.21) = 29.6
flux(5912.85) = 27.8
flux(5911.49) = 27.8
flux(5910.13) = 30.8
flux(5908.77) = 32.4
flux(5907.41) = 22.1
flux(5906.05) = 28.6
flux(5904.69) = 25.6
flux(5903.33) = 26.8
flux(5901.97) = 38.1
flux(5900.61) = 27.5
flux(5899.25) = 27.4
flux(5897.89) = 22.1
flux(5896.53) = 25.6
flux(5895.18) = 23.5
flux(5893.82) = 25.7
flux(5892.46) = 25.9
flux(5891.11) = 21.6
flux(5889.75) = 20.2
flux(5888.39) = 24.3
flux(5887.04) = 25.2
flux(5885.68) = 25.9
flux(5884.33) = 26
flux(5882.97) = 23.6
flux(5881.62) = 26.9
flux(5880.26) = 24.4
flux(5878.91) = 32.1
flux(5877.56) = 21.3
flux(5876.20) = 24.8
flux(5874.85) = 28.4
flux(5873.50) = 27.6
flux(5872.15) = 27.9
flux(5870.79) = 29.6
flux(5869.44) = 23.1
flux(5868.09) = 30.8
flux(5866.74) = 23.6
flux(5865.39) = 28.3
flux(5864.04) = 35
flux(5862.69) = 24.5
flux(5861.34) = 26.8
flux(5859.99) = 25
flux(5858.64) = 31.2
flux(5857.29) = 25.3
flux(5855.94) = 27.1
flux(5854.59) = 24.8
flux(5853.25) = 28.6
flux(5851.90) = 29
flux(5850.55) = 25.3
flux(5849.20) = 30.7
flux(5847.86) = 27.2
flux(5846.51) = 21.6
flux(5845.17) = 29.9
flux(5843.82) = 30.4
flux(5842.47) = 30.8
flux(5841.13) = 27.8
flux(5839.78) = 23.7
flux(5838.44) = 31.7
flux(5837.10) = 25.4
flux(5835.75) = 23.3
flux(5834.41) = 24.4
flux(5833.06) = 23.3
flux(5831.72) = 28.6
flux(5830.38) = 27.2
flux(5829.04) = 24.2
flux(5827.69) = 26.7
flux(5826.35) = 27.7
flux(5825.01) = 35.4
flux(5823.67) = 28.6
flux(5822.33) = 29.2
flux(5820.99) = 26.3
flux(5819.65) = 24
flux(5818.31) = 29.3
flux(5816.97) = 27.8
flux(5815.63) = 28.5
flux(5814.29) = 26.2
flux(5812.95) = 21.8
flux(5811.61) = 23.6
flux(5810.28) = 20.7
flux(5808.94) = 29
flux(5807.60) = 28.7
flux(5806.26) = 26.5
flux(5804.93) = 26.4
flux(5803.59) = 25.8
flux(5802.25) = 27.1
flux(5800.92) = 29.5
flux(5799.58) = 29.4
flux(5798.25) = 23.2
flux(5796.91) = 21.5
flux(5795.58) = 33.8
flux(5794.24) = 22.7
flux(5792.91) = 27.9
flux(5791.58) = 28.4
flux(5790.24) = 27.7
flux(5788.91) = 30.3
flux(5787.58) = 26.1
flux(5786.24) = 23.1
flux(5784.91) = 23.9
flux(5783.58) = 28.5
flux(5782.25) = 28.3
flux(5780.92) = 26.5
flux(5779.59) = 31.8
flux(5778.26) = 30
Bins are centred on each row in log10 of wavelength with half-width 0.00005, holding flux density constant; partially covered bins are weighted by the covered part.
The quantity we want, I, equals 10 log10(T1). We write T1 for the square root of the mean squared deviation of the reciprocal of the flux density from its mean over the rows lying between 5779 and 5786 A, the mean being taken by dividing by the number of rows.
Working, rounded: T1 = 0.0034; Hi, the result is -24.7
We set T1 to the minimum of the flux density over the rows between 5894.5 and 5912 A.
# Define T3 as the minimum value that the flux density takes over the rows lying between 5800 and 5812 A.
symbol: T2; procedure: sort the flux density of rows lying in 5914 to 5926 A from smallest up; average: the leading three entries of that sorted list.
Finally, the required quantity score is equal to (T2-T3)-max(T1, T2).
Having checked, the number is -20.7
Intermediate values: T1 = 22.1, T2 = 24.2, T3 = 20.7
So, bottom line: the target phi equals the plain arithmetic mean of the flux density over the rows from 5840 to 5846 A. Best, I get 29.7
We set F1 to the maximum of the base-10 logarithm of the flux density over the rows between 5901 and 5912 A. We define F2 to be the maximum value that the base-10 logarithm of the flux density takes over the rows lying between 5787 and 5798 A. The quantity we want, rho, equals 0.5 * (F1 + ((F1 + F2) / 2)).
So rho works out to 1.568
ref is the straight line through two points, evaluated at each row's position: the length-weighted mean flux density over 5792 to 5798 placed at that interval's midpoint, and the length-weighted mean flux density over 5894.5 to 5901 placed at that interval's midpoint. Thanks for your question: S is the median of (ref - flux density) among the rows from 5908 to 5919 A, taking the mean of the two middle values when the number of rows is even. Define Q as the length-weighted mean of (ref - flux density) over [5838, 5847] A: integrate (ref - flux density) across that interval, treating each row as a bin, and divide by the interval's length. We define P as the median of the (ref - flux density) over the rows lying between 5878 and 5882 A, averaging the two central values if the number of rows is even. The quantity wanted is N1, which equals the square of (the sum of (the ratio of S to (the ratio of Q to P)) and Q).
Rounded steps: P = -1.6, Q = -2.2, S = -3.8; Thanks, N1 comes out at 24.6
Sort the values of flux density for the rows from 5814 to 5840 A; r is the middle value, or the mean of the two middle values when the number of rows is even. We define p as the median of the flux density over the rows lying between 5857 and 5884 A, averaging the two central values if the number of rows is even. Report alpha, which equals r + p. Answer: 53.8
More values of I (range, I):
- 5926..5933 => -25.7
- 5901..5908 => -22.1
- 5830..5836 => -24.9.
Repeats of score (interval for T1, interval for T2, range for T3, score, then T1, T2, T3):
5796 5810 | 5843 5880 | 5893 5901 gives -22.1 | 21.5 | 22.0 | 22.1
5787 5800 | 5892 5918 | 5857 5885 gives -21.3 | 21.5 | 22.6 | 21.3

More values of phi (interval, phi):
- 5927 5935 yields 27.2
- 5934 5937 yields 29.6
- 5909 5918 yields 29.3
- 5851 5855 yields 27.5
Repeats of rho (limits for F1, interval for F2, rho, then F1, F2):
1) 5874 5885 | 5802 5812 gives 1.495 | 1.51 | 1.46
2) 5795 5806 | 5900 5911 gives 1.542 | 1.53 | 1.58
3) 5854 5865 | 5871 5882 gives 1.535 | 1.54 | 1.51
